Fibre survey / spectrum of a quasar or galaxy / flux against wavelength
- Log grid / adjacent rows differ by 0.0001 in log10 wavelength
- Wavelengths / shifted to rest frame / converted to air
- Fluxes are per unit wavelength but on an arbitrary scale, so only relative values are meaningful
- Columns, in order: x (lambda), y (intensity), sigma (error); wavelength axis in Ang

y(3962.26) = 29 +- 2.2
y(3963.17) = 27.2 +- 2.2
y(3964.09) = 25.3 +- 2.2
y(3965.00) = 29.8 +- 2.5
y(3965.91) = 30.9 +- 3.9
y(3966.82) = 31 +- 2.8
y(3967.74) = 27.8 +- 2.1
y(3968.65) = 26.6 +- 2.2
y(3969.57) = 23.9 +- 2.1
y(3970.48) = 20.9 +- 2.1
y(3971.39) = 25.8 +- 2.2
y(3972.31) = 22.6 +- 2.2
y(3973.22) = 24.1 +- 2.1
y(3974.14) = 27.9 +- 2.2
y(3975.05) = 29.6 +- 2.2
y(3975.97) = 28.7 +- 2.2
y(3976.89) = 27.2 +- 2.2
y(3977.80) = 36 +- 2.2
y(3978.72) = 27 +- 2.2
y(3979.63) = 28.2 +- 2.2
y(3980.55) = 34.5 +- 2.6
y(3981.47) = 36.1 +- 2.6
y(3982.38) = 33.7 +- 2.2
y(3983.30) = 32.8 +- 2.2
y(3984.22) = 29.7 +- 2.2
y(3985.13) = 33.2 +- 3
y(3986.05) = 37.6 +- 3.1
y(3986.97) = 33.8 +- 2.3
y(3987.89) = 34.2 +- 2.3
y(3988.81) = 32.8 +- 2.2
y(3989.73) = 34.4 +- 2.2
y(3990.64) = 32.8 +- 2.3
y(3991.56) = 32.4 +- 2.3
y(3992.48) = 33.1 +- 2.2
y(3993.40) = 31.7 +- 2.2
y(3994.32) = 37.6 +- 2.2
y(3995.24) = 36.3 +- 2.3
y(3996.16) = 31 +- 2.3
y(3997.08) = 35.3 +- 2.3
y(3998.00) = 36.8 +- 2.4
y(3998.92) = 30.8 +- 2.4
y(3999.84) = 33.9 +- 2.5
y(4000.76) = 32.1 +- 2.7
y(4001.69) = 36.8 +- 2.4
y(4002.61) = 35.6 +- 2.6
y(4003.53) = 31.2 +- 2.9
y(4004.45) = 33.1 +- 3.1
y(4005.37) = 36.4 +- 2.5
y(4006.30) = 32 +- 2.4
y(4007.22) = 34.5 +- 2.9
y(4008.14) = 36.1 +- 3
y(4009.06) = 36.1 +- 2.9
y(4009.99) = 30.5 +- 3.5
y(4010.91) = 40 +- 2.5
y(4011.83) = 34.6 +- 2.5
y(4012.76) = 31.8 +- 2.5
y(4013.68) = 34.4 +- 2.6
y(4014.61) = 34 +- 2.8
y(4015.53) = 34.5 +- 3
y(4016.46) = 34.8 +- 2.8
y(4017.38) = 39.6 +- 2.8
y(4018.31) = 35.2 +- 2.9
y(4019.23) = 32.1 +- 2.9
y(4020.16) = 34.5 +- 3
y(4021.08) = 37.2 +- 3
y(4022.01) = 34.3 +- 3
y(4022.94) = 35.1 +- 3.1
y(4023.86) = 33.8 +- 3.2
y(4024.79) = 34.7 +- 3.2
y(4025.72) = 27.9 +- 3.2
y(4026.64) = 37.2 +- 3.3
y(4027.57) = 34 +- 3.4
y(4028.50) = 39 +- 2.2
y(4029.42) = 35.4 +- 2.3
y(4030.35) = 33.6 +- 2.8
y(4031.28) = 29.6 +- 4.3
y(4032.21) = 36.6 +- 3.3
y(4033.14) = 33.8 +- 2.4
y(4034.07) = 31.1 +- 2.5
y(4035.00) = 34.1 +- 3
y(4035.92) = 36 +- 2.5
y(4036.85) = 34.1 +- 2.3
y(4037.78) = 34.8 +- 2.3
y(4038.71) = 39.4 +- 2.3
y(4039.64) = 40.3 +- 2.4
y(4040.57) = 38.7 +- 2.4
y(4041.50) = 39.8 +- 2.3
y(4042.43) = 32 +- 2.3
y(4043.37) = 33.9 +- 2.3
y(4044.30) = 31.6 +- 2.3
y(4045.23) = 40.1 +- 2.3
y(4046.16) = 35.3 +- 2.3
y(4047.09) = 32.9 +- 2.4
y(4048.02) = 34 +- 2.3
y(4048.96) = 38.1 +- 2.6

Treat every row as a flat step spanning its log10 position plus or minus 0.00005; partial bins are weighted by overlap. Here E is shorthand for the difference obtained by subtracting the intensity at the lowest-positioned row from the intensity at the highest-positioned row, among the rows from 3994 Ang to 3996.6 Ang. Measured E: -6.6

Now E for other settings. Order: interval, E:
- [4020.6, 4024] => -3.4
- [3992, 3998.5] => 3.7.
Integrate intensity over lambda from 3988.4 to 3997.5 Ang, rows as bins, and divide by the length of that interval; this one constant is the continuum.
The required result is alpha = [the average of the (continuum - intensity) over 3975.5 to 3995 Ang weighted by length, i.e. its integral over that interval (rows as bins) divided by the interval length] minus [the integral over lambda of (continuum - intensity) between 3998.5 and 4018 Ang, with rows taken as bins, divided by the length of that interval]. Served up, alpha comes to 2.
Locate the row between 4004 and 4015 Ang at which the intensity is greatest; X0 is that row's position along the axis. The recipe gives 4010.91 Ang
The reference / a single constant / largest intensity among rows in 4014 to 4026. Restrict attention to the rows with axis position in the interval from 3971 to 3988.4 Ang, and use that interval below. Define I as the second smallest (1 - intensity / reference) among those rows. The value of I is 0.09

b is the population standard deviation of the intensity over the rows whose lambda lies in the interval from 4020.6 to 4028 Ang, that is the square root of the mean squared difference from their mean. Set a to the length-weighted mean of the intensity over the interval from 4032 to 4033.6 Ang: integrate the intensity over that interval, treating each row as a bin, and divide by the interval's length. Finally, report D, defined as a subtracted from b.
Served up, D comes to -32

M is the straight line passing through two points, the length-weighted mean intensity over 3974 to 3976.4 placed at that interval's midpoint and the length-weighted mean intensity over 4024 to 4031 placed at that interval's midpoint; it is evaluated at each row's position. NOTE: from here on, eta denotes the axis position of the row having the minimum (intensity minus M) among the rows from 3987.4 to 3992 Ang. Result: 3991.56 Ang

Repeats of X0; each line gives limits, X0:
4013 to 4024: 4017.38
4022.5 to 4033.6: 4028.50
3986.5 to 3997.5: 3994.32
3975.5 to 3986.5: 3986.05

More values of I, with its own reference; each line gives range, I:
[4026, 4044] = -0.01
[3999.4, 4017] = 0.07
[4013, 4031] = 0.02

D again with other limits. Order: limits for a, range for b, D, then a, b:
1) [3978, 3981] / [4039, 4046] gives -27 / 30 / 3.67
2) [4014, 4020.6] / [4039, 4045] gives -31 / 35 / 3.65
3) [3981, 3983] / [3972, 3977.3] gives -32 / 35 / 2.51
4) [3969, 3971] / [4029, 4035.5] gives -21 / 23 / 2.22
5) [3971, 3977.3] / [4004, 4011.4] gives -24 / 27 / 2.79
